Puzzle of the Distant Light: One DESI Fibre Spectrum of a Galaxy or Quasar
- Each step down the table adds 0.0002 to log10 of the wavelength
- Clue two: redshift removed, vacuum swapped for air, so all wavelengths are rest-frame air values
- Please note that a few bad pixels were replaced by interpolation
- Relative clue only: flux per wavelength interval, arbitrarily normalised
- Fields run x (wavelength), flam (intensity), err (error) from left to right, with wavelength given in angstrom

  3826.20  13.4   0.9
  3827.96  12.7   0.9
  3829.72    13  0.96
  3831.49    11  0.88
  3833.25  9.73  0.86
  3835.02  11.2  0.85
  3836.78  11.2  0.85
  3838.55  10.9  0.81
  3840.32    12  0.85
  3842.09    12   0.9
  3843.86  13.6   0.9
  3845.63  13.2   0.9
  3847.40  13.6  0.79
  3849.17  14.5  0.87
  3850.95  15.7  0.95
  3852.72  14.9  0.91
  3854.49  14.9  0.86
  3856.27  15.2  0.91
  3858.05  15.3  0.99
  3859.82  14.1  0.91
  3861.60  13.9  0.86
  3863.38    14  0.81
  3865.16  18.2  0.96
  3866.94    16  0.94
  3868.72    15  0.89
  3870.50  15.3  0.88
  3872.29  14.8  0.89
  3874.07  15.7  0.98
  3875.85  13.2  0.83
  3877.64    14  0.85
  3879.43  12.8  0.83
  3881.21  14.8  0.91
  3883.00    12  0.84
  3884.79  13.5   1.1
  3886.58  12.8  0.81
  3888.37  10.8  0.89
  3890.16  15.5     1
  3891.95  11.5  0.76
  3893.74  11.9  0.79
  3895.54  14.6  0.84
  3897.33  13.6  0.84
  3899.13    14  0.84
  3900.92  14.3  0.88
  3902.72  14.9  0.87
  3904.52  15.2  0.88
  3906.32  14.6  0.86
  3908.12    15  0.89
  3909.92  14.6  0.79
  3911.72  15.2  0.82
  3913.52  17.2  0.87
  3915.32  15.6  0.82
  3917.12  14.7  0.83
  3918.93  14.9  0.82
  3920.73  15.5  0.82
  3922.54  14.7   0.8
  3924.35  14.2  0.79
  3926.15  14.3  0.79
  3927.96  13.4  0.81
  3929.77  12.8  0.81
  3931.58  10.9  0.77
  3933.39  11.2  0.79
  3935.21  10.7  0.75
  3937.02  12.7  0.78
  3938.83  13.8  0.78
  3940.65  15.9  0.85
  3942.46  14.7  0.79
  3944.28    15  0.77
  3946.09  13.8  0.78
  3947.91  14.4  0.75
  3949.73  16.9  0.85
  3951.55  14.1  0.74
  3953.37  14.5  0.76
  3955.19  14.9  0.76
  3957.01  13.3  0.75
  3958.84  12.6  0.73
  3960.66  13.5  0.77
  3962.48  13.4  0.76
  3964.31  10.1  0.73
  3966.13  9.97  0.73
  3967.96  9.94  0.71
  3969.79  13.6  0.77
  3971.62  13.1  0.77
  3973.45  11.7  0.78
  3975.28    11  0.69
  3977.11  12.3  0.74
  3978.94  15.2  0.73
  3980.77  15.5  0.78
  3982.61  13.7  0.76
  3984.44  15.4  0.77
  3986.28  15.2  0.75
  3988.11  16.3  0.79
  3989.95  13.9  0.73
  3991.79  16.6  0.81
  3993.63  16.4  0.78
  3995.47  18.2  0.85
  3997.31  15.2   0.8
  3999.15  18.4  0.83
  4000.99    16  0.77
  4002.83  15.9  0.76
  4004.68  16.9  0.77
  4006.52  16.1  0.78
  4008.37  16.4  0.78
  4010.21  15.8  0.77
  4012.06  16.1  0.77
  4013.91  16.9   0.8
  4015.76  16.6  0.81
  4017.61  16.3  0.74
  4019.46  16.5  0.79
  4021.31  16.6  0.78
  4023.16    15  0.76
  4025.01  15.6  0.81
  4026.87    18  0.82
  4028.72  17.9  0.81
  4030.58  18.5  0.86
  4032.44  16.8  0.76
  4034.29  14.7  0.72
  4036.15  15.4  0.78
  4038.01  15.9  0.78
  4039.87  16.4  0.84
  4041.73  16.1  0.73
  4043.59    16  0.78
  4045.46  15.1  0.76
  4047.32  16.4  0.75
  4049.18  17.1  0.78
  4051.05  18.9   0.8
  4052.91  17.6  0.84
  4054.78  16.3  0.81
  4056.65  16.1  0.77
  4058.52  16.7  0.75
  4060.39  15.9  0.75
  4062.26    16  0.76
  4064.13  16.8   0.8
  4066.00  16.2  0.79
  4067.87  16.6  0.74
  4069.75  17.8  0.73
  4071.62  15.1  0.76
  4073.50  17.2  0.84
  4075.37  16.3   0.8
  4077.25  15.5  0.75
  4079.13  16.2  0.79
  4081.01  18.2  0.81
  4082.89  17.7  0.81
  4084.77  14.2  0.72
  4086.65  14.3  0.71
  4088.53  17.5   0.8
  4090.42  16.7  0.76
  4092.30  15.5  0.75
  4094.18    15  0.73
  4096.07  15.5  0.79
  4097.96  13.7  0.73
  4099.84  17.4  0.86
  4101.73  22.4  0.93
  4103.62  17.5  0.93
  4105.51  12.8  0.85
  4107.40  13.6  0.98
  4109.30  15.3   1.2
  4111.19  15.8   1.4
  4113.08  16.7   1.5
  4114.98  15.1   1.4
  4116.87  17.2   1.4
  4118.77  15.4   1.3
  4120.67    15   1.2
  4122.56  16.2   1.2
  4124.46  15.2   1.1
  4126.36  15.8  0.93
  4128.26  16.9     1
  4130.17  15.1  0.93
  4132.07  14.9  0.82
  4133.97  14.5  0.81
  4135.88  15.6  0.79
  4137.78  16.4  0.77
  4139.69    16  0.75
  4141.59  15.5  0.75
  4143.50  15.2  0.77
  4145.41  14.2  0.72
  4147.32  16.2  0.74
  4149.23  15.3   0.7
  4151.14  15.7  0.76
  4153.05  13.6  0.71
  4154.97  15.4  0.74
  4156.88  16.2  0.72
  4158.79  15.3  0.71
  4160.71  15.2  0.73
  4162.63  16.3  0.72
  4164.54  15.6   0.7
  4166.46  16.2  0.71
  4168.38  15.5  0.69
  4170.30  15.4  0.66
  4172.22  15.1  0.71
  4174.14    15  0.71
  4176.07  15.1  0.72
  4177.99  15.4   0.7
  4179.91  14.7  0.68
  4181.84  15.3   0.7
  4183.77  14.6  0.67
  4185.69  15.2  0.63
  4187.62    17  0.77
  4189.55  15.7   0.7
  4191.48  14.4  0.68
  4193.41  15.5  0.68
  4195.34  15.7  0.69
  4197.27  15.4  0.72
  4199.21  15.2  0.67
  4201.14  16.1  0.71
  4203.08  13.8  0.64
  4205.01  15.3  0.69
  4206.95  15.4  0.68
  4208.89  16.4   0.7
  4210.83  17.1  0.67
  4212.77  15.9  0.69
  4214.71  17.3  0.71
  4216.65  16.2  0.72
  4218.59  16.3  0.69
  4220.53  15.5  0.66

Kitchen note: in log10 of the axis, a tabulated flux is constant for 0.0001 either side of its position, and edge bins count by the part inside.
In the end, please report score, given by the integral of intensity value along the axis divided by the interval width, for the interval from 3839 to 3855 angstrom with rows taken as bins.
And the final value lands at 13.7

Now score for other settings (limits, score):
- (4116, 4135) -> 15.6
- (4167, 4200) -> 15.3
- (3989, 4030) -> 16.4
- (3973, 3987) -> 13.8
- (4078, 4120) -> 16.1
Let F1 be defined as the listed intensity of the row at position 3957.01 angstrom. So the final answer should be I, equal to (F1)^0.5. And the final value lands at 3.65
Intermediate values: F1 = 13.3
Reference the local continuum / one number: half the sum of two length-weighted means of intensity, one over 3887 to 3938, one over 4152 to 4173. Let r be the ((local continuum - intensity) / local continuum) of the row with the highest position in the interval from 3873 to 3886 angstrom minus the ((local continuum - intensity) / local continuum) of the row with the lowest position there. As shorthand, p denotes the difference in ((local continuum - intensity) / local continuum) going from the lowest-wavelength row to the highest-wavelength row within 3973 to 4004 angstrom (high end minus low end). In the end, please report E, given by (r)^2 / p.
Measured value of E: -0.08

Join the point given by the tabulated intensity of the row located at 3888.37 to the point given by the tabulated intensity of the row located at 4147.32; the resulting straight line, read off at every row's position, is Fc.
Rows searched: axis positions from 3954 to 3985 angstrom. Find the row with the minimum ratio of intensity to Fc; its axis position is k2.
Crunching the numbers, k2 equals 3967.96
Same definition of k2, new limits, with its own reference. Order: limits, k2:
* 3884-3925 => 3888.37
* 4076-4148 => 4105.51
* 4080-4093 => 4084.77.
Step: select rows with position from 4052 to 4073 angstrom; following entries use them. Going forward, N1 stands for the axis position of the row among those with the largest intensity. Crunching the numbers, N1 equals 4069.75 angstrom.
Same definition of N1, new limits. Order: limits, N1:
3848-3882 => 3865.16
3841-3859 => 3850.95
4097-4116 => 4101.73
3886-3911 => 3890.16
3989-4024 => 3999.15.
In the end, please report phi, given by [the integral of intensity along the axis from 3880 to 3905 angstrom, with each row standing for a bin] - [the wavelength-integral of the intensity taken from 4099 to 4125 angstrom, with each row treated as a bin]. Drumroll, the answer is -82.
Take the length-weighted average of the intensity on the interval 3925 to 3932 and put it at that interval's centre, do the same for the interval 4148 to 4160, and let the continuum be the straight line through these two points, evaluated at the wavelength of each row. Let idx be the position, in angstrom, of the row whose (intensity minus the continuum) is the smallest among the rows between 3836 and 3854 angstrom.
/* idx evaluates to 3838.55 angstrom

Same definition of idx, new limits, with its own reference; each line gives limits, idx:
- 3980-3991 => 3982.61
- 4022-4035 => 4034.29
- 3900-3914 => 3900.92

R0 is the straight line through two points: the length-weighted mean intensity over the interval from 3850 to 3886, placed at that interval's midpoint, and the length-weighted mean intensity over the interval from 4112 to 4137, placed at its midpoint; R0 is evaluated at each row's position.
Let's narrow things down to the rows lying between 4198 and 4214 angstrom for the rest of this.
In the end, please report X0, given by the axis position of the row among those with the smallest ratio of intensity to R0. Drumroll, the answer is 4203.08 angstrom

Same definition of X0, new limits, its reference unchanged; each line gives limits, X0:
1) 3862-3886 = 3883.00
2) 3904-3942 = 3935.21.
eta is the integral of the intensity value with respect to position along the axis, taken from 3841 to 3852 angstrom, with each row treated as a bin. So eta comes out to 151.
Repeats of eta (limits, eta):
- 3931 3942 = 139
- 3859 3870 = 167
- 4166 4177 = 169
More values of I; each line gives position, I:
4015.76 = 4.07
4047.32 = 4.05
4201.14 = 4.01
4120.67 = 3.87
